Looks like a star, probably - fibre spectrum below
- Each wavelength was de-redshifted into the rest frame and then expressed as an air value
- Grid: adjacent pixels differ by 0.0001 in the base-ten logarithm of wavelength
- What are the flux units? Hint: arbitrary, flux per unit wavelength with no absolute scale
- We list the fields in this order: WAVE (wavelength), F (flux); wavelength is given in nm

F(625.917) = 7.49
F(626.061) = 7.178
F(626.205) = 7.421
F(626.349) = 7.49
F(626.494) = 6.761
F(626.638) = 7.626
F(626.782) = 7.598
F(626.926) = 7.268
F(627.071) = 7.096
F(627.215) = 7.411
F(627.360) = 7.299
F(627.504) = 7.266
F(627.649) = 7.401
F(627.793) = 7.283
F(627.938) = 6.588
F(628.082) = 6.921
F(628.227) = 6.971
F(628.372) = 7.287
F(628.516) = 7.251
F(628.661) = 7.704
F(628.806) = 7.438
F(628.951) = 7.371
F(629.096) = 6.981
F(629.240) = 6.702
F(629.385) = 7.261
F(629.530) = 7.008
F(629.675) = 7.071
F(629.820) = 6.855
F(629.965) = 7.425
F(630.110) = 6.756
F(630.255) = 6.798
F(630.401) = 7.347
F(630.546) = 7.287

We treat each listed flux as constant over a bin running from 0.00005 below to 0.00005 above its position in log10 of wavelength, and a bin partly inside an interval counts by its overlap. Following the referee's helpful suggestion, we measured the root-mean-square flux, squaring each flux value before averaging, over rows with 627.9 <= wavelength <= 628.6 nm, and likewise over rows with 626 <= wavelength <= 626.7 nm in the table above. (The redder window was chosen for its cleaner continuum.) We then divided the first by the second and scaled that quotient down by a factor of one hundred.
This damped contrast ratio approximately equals 0.0096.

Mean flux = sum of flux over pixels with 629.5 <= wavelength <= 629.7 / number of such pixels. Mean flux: 7.0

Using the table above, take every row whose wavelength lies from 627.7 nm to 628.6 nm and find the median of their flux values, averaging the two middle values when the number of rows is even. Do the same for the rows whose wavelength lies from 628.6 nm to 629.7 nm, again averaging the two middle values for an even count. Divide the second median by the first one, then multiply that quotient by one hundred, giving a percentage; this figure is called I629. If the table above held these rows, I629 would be 101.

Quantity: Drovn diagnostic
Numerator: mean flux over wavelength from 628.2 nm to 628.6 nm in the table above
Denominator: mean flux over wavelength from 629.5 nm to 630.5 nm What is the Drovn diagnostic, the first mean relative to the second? 1.02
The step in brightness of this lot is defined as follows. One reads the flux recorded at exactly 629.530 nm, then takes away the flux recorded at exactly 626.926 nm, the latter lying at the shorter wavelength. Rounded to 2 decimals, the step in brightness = -0.26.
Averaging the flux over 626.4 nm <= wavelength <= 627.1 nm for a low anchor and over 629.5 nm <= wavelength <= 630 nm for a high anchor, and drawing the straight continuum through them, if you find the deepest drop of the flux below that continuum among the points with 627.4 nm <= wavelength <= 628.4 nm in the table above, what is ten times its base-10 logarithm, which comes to -2.1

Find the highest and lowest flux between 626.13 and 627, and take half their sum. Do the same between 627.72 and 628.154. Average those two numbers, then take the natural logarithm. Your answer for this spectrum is 1.96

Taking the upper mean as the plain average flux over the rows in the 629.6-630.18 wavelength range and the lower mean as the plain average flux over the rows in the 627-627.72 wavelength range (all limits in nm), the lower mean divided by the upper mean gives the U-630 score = 1.038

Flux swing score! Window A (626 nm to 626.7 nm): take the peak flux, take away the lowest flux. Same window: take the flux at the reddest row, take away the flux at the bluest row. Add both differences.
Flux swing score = 1.31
